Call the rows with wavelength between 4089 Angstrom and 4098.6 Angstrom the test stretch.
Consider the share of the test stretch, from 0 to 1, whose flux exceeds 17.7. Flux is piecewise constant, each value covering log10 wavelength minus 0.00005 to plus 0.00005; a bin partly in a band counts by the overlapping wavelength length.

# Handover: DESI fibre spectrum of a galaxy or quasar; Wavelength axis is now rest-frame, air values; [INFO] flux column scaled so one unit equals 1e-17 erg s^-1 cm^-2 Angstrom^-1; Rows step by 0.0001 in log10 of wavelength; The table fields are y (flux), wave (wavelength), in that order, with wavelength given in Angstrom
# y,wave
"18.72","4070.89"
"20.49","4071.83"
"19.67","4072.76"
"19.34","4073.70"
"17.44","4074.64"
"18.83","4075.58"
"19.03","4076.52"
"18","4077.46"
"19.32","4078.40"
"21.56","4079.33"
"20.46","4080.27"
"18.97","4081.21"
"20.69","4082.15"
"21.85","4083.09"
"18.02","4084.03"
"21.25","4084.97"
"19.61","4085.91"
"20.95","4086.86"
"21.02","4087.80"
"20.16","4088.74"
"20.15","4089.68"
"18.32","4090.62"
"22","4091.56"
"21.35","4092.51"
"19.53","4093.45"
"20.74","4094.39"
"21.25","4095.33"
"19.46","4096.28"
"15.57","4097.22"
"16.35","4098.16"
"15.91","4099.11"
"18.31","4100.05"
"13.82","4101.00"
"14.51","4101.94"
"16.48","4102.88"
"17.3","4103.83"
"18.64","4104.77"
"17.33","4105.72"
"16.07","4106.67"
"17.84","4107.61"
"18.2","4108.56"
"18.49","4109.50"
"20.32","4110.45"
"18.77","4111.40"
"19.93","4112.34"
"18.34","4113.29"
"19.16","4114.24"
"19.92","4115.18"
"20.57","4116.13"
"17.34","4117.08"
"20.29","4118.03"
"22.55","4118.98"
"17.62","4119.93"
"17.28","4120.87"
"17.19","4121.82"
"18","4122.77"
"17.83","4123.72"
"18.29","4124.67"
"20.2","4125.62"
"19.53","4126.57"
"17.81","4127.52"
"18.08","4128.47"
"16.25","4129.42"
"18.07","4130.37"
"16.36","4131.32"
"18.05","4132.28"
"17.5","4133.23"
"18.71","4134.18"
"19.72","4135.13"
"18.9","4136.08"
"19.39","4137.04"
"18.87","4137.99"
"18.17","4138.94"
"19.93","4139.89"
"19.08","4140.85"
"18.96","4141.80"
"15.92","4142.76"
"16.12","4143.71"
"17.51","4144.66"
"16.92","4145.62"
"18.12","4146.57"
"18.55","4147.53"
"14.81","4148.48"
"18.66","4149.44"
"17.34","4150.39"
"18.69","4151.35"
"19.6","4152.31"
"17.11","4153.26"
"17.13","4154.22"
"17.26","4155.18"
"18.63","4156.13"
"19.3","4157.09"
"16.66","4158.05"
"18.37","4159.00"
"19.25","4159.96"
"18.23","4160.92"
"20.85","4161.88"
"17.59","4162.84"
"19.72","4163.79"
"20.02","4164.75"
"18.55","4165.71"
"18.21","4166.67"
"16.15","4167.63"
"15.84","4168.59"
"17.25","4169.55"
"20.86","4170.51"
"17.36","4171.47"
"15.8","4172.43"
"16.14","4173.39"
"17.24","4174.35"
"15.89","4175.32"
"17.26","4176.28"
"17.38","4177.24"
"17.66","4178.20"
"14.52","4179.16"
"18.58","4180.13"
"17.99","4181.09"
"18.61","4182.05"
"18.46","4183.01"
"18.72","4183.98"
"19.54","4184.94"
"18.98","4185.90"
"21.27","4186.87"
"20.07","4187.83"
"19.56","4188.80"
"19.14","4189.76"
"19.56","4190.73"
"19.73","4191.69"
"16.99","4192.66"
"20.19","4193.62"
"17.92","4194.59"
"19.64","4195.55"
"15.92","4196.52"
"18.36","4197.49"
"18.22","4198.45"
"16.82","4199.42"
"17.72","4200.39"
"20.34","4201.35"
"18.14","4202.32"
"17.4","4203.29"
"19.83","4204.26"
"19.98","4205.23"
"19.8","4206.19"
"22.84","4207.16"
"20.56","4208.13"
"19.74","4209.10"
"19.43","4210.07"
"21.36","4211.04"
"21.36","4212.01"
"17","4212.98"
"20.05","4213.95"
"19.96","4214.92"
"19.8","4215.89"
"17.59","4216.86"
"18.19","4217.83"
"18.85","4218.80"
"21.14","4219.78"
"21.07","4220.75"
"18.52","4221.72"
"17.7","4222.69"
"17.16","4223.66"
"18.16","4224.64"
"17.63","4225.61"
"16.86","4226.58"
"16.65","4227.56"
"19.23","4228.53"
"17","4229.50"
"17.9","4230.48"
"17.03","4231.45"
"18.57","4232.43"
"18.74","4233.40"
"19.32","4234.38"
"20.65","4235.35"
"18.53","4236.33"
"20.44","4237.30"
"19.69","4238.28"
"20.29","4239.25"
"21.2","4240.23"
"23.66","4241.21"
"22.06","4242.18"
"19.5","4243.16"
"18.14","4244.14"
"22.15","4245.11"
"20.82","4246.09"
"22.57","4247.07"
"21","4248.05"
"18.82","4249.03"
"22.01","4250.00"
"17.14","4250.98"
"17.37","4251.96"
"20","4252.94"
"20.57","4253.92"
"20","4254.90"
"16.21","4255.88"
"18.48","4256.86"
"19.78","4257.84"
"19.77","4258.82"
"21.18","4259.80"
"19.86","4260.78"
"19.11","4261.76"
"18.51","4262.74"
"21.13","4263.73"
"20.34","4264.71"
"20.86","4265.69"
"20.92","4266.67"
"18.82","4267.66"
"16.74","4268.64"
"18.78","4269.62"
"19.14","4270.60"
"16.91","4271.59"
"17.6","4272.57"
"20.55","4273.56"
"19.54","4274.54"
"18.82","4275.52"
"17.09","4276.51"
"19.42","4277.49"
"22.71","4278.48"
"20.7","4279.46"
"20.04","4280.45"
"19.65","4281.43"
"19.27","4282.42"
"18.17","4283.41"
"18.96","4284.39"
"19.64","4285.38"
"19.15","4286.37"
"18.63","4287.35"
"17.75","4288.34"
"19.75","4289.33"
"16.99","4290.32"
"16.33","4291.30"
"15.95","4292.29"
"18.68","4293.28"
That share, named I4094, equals 0.800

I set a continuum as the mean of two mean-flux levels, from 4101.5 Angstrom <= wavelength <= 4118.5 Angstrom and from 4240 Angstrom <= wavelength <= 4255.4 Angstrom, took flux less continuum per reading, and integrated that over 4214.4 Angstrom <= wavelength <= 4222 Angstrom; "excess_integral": 0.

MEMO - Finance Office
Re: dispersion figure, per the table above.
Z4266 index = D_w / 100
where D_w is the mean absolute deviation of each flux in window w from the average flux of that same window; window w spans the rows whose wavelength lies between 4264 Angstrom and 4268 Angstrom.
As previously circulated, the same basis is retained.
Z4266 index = 0.0071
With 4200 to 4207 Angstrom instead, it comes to 0.0109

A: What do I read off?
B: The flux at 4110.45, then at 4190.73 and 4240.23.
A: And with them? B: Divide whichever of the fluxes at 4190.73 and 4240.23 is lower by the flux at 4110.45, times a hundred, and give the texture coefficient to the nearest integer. 96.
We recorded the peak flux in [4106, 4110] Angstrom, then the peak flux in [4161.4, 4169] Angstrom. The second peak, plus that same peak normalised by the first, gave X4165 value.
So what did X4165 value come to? 22.0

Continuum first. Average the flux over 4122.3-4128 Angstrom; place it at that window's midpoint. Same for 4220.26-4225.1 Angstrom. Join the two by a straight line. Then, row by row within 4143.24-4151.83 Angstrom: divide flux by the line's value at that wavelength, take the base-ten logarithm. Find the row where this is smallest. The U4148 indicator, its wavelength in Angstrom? 4148.48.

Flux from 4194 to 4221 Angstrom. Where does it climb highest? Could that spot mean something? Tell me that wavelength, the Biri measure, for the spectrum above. 4207.16 Angstrom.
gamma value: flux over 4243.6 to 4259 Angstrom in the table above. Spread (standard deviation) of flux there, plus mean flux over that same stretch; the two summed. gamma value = 21.5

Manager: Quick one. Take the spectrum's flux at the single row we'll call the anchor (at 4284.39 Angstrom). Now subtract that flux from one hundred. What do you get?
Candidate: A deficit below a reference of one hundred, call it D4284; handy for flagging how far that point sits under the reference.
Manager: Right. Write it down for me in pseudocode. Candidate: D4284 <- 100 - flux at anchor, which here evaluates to 81.0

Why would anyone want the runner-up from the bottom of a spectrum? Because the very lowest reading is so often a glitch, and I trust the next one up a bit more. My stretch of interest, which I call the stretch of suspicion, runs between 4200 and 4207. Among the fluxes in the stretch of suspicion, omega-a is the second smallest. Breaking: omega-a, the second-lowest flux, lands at 17.72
